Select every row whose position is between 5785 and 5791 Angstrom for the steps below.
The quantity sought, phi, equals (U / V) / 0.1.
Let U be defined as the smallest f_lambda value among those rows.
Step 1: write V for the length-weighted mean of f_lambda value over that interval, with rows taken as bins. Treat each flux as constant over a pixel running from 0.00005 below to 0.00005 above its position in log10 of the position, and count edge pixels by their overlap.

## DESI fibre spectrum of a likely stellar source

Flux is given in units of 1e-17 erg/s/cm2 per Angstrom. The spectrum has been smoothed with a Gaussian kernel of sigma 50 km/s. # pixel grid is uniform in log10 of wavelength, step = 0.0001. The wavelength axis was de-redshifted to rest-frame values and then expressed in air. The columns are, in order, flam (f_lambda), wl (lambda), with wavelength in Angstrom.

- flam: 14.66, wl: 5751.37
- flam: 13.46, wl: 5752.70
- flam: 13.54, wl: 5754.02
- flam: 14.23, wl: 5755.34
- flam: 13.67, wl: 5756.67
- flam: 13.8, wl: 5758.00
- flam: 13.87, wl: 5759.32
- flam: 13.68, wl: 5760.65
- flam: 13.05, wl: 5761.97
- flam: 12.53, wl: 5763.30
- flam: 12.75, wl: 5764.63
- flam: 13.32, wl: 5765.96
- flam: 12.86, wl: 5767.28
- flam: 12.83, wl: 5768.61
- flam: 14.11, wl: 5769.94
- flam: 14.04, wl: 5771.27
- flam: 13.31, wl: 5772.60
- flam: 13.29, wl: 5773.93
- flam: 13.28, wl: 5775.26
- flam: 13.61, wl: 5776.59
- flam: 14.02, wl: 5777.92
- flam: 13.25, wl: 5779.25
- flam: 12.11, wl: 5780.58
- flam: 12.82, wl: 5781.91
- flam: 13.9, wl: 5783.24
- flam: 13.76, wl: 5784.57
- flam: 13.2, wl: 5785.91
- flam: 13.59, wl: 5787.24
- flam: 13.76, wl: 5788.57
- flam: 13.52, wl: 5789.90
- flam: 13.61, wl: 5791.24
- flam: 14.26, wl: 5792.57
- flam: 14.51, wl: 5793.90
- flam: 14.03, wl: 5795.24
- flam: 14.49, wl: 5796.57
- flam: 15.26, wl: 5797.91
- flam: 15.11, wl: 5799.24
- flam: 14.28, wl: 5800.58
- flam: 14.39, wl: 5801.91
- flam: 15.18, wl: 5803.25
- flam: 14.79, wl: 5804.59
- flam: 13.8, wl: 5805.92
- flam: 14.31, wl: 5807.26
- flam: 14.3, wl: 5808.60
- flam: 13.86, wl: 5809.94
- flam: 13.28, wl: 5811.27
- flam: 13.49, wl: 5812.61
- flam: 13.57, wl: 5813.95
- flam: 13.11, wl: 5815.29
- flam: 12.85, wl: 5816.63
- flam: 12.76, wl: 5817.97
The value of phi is 9.76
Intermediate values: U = 13.2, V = 13.5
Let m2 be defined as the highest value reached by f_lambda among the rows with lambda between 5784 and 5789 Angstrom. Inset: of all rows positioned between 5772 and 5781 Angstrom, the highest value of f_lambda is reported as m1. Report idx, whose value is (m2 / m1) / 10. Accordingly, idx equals 0.098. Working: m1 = 14.02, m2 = 13.76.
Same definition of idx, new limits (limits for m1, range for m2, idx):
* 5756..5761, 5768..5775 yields 0.102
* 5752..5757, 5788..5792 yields 0.097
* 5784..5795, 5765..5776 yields 0.097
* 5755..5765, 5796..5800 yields 0.107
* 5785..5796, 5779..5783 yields 0.091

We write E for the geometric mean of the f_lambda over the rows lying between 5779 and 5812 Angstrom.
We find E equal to 14.0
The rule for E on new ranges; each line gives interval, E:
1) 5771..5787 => 13.4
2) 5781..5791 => 13.5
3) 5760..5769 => 13.0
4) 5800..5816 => 14.0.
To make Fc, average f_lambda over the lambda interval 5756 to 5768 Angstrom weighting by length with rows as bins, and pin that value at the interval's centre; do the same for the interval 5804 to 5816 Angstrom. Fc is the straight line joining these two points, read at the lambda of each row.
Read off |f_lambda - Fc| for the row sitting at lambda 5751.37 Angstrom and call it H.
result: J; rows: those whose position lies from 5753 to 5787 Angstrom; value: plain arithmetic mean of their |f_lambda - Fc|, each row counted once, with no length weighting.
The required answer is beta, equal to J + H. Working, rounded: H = 1.5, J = 0.47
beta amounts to 2.0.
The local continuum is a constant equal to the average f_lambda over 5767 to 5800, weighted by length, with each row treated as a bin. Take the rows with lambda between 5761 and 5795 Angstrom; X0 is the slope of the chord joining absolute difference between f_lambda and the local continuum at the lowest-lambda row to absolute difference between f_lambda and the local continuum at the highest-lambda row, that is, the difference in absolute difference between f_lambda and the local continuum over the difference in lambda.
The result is 0.004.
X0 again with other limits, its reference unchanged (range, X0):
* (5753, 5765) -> 0.074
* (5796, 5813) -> -0.035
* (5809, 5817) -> 0.106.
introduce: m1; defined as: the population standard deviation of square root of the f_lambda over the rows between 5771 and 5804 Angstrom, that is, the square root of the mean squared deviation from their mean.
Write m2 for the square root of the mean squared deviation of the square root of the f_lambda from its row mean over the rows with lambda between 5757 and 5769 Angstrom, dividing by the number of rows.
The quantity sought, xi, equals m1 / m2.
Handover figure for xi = 1.5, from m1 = 0.097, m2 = 0.064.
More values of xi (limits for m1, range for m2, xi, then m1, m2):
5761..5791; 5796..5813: 0.9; 0.070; 0.080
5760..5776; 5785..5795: 1.2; 0.065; 0.056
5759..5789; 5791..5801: 1.1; 0.071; 0.066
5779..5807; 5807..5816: 1.8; 0.104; 0.059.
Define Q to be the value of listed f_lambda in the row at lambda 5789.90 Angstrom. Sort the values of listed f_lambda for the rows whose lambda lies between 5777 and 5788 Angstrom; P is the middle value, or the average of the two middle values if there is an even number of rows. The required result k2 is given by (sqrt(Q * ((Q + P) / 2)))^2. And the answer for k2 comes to 182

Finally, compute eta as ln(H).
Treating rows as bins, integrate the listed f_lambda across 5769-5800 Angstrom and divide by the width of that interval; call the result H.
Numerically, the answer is 2.62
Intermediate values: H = 13.8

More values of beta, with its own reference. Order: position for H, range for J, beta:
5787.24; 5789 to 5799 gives 0.6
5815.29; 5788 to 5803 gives 1.4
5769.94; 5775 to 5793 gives 1.1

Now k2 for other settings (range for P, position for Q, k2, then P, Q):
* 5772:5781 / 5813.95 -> 182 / 13.3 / 13.57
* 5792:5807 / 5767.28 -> 176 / 14.5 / 12.86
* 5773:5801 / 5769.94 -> 197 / 13.8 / 14.11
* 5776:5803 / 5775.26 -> 180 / 13.8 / 13.28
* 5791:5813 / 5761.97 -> 178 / 14.3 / 13.05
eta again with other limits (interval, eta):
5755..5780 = 2.60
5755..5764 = 2.60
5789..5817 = 2.65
